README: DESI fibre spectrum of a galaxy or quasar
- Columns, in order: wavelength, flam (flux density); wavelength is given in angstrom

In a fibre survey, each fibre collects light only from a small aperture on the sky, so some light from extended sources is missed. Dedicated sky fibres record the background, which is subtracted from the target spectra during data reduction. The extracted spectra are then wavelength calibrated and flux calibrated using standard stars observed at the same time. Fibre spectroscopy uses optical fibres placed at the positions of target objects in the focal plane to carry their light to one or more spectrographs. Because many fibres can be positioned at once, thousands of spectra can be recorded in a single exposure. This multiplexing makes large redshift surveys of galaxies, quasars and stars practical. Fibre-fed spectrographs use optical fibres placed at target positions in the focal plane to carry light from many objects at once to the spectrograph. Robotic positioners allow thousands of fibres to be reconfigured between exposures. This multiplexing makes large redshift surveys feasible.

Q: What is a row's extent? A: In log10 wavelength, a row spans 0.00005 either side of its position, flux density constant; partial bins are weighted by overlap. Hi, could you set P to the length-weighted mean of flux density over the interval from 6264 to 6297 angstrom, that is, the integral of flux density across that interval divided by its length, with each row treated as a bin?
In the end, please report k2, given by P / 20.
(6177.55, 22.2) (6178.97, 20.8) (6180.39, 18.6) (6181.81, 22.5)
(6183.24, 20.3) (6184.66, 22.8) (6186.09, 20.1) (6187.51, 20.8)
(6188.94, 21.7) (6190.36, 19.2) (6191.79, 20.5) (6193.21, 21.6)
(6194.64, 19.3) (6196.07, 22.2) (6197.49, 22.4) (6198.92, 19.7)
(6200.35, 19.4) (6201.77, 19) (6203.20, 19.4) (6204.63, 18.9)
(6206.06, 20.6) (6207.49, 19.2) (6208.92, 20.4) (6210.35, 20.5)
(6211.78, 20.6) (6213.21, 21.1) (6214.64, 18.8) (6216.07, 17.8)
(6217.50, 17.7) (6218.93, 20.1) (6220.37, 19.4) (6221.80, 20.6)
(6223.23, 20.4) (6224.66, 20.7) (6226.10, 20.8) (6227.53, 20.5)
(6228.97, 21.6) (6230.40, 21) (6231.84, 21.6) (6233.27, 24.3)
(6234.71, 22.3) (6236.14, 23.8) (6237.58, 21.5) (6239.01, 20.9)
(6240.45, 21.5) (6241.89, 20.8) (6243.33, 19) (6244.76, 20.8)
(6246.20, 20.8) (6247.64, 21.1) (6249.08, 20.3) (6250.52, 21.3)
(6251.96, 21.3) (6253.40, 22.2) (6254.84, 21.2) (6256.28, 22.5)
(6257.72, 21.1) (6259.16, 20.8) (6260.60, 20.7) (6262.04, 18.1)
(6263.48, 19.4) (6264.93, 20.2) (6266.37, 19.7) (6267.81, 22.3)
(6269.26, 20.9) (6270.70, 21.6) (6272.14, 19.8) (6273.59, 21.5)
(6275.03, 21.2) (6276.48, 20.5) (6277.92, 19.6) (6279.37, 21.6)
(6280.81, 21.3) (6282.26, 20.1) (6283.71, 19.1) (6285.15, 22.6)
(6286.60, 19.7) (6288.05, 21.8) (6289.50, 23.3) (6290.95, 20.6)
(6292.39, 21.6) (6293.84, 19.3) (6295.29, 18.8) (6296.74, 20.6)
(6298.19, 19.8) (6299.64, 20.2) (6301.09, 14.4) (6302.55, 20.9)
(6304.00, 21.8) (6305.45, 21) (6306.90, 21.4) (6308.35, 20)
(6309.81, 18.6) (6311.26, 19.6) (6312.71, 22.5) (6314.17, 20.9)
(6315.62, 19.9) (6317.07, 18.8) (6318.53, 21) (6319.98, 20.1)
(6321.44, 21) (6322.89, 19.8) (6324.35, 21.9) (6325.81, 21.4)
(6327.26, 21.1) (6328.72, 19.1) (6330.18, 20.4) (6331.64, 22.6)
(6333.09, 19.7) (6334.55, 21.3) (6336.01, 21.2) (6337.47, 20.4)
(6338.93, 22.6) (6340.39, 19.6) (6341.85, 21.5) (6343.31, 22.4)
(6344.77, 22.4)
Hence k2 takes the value 1.04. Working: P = 20.8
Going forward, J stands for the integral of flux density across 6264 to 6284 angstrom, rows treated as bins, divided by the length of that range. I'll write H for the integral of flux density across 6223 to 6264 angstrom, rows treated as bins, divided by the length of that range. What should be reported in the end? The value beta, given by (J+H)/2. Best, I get 20.9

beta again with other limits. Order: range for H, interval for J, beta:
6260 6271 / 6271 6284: 20.5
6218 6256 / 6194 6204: 20.7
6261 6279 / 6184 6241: 20.5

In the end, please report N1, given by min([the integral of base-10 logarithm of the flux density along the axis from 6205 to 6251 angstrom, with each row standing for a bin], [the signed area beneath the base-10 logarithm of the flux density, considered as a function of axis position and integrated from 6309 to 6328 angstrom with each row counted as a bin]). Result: 25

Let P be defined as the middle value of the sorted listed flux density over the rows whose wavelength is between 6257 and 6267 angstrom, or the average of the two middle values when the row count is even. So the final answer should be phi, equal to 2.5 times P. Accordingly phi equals 50.5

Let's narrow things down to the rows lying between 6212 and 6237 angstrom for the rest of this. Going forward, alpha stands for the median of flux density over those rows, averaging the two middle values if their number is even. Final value 20.7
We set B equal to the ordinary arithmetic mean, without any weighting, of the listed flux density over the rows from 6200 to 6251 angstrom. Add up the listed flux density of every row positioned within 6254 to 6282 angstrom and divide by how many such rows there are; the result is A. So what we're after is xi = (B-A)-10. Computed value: -10.2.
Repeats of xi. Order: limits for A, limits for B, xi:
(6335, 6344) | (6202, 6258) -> -10.6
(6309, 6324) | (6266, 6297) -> -9.4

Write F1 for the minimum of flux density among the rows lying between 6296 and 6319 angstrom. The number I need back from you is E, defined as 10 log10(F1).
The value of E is 11.6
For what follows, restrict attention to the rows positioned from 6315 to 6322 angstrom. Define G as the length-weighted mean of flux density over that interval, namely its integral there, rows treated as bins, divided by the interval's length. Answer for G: 20.1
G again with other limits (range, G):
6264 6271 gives 20.8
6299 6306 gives 19.6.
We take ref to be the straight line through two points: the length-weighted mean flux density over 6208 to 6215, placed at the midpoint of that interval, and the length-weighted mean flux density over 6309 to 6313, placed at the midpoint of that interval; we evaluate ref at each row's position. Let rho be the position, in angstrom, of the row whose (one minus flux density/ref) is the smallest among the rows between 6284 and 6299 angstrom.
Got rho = 6289.50 angstrom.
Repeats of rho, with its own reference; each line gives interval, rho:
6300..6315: 6312.71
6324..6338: 6331.64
